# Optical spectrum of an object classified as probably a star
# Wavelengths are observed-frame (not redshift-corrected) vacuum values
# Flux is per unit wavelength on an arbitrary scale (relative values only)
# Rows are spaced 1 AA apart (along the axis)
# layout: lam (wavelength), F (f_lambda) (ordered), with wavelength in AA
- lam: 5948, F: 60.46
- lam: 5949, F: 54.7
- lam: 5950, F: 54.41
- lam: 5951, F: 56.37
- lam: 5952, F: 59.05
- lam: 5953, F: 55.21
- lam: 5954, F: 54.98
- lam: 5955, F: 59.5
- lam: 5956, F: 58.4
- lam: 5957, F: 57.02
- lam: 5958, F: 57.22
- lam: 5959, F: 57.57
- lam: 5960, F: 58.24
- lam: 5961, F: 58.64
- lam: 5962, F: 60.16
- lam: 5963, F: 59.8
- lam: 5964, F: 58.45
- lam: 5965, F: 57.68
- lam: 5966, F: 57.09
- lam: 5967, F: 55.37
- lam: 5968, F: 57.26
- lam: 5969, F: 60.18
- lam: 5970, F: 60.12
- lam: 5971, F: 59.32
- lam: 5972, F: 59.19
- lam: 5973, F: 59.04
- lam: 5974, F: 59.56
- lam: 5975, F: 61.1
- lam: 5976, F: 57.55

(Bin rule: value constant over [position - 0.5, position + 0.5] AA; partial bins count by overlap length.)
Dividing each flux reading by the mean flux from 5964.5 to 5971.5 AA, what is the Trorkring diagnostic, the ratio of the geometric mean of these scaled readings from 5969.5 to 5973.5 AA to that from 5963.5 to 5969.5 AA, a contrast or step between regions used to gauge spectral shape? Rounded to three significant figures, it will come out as 1.03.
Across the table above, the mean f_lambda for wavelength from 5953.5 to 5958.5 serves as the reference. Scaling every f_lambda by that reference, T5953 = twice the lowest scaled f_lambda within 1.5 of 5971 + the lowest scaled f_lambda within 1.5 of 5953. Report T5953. 3.02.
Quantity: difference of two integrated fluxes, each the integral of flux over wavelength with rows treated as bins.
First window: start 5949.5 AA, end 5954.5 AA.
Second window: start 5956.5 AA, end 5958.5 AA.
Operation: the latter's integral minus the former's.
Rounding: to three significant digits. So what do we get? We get -166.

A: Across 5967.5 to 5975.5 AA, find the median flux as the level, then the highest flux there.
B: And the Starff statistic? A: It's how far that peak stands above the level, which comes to 1.7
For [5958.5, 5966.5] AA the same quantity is 1.8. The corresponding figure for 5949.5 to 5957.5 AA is 2.8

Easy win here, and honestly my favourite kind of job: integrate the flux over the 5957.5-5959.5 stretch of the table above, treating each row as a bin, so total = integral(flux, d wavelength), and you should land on 115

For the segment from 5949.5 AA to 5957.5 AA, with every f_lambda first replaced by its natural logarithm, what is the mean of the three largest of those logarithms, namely 4.08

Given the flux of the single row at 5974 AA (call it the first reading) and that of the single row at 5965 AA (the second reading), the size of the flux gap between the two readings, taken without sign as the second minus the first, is 1.9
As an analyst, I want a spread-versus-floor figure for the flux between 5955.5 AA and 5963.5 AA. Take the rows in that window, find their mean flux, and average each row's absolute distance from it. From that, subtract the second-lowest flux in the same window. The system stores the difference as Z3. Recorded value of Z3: -56.4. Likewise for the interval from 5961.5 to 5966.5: -56.6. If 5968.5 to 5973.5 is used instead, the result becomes -58.7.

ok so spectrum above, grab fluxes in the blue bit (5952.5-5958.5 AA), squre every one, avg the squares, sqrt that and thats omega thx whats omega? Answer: 57.1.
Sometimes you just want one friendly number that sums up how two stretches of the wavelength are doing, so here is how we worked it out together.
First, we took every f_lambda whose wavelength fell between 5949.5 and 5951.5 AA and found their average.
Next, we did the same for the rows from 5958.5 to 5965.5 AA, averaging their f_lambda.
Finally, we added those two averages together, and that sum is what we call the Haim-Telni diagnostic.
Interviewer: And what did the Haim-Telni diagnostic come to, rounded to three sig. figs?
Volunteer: 114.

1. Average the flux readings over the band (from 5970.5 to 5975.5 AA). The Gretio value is 59.6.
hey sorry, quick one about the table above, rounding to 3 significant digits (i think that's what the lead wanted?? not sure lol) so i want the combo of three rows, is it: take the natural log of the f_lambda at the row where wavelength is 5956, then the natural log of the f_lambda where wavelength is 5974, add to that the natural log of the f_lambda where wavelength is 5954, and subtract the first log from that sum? 4.03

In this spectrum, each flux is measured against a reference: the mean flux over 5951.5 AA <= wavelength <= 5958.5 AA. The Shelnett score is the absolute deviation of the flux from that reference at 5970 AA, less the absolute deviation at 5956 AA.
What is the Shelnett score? 1.7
